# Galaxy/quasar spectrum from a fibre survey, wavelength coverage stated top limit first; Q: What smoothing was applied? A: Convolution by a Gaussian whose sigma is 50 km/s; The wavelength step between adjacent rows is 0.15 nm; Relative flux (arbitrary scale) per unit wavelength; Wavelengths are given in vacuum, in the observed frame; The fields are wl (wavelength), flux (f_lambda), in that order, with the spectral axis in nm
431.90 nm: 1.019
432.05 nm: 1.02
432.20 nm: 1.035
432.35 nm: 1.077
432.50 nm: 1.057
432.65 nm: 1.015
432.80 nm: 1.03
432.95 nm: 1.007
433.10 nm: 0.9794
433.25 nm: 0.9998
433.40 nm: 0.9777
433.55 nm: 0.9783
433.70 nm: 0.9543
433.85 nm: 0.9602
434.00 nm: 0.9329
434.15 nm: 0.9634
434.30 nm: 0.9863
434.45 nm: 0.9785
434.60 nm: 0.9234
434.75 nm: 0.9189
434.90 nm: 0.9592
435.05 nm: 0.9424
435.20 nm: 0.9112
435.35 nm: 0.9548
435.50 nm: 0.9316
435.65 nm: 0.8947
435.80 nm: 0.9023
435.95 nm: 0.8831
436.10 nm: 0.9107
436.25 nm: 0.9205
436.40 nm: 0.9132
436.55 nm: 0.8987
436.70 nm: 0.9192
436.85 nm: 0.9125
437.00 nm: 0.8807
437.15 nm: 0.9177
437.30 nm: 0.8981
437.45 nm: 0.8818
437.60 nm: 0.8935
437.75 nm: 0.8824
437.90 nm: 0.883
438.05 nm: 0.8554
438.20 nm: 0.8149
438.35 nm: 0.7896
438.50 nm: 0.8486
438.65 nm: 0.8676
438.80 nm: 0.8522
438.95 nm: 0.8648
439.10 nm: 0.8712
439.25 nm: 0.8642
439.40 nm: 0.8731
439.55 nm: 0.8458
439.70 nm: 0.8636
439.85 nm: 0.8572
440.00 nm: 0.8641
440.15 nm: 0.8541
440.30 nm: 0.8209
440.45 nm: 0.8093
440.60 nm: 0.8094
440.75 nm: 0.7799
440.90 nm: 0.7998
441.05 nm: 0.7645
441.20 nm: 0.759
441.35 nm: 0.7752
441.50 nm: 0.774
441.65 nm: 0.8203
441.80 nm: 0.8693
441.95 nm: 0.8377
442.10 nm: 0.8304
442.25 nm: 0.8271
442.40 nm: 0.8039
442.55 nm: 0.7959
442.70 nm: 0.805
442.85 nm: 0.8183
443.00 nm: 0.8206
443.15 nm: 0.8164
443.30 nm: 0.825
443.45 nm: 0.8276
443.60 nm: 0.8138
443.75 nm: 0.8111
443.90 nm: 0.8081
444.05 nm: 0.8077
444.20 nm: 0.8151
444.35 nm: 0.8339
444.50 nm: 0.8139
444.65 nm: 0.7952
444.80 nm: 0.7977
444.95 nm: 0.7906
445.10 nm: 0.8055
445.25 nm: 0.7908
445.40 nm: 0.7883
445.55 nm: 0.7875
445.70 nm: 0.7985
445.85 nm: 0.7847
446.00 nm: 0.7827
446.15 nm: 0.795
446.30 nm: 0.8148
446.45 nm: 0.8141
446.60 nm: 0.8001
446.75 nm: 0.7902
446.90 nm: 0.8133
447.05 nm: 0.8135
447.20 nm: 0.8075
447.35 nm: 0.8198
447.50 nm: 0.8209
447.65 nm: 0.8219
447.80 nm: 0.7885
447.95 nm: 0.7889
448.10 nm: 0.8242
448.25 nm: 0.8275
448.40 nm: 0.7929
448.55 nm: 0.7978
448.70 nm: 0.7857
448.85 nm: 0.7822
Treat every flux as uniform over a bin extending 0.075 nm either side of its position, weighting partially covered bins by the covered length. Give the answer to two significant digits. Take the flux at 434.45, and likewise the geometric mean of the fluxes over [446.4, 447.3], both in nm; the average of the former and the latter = 0.89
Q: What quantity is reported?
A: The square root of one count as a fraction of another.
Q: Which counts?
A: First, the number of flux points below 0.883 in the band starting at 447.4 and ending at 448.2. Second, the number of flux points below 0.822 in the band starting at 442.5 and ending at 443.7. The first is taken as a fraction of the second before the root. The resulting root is 0.91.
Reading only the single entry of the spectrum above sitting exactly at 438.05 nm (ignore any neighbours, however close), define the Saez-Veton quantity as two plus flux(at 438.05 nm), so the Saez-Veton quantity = 2.86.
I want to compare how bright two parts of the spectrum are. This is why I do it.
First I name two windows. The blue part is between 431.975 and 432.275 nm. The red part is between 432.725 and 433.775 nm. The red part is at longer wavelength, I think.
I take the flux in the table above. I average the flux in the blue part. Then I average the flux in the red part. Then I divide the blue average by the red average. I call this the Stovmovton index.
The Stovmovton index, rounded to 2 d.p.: 1.04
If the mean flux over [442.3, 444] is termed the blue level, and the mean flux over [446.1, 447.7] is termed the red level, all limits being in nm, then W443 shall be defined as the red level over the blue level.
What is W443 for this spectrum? 1.00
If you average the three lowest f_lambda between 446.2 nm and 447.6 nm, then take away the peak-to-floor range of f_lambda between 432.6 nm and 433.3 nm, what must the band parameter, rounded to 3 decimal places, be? 0.749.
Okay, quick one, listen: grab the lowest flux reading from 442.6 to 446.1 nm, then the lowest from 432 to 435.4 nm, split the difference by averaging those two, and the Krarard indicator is 0.847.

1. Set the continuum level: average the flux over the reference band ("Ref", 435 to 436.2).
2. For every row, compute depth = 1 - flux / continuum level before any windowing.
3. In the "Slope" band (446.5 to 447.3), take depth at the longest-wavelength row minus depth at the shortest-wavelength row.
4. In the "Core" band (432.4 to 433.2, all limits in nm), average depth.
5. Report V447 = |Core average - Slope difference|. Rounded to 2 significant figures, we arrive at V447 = 0.10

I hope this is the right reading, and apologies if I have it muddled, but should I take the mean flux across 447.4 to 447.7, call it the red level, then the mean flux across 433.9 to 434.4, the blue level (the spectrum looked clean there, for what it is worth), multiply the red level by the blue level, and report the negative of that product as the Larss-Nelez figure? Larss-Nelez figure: -0.79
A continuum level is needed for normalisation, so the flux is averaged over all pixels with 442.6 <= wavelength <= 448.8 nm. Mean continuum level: 0.806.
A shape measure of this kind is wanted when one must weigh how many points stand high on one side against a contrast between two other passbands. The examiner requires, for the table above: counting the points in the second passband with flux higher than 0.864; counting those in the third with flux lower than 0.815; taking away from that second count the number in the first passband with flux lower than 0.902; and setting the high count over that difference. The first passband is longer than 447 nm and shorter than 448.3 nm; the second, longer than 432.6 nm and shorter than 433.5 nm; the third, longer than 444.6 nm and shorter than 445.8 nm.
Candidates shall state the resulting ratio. -6.0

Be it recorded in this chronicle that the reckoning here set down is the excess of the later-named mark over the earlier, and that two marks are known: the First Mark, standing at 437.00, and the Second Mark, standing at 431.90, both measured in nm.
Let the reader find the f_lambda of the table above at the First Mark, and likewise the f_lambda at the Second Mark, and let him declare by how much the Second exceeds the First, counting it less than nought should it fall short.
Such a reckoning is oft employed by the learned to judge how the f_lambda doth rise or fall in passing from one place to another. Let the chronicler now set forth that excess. 0.14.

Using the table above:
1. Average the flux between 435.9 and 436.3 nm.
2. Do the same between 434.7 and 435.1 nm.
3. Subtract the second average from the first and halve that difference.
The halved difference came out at -0.018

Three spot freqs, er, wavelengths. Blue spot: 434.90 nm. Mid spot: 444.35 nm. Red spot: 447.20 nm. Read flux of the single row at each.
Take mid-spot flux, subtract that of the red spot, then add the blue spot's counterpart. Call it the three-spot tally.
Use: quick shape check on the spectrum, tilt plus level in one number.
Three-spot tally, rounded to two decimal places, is 0.99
